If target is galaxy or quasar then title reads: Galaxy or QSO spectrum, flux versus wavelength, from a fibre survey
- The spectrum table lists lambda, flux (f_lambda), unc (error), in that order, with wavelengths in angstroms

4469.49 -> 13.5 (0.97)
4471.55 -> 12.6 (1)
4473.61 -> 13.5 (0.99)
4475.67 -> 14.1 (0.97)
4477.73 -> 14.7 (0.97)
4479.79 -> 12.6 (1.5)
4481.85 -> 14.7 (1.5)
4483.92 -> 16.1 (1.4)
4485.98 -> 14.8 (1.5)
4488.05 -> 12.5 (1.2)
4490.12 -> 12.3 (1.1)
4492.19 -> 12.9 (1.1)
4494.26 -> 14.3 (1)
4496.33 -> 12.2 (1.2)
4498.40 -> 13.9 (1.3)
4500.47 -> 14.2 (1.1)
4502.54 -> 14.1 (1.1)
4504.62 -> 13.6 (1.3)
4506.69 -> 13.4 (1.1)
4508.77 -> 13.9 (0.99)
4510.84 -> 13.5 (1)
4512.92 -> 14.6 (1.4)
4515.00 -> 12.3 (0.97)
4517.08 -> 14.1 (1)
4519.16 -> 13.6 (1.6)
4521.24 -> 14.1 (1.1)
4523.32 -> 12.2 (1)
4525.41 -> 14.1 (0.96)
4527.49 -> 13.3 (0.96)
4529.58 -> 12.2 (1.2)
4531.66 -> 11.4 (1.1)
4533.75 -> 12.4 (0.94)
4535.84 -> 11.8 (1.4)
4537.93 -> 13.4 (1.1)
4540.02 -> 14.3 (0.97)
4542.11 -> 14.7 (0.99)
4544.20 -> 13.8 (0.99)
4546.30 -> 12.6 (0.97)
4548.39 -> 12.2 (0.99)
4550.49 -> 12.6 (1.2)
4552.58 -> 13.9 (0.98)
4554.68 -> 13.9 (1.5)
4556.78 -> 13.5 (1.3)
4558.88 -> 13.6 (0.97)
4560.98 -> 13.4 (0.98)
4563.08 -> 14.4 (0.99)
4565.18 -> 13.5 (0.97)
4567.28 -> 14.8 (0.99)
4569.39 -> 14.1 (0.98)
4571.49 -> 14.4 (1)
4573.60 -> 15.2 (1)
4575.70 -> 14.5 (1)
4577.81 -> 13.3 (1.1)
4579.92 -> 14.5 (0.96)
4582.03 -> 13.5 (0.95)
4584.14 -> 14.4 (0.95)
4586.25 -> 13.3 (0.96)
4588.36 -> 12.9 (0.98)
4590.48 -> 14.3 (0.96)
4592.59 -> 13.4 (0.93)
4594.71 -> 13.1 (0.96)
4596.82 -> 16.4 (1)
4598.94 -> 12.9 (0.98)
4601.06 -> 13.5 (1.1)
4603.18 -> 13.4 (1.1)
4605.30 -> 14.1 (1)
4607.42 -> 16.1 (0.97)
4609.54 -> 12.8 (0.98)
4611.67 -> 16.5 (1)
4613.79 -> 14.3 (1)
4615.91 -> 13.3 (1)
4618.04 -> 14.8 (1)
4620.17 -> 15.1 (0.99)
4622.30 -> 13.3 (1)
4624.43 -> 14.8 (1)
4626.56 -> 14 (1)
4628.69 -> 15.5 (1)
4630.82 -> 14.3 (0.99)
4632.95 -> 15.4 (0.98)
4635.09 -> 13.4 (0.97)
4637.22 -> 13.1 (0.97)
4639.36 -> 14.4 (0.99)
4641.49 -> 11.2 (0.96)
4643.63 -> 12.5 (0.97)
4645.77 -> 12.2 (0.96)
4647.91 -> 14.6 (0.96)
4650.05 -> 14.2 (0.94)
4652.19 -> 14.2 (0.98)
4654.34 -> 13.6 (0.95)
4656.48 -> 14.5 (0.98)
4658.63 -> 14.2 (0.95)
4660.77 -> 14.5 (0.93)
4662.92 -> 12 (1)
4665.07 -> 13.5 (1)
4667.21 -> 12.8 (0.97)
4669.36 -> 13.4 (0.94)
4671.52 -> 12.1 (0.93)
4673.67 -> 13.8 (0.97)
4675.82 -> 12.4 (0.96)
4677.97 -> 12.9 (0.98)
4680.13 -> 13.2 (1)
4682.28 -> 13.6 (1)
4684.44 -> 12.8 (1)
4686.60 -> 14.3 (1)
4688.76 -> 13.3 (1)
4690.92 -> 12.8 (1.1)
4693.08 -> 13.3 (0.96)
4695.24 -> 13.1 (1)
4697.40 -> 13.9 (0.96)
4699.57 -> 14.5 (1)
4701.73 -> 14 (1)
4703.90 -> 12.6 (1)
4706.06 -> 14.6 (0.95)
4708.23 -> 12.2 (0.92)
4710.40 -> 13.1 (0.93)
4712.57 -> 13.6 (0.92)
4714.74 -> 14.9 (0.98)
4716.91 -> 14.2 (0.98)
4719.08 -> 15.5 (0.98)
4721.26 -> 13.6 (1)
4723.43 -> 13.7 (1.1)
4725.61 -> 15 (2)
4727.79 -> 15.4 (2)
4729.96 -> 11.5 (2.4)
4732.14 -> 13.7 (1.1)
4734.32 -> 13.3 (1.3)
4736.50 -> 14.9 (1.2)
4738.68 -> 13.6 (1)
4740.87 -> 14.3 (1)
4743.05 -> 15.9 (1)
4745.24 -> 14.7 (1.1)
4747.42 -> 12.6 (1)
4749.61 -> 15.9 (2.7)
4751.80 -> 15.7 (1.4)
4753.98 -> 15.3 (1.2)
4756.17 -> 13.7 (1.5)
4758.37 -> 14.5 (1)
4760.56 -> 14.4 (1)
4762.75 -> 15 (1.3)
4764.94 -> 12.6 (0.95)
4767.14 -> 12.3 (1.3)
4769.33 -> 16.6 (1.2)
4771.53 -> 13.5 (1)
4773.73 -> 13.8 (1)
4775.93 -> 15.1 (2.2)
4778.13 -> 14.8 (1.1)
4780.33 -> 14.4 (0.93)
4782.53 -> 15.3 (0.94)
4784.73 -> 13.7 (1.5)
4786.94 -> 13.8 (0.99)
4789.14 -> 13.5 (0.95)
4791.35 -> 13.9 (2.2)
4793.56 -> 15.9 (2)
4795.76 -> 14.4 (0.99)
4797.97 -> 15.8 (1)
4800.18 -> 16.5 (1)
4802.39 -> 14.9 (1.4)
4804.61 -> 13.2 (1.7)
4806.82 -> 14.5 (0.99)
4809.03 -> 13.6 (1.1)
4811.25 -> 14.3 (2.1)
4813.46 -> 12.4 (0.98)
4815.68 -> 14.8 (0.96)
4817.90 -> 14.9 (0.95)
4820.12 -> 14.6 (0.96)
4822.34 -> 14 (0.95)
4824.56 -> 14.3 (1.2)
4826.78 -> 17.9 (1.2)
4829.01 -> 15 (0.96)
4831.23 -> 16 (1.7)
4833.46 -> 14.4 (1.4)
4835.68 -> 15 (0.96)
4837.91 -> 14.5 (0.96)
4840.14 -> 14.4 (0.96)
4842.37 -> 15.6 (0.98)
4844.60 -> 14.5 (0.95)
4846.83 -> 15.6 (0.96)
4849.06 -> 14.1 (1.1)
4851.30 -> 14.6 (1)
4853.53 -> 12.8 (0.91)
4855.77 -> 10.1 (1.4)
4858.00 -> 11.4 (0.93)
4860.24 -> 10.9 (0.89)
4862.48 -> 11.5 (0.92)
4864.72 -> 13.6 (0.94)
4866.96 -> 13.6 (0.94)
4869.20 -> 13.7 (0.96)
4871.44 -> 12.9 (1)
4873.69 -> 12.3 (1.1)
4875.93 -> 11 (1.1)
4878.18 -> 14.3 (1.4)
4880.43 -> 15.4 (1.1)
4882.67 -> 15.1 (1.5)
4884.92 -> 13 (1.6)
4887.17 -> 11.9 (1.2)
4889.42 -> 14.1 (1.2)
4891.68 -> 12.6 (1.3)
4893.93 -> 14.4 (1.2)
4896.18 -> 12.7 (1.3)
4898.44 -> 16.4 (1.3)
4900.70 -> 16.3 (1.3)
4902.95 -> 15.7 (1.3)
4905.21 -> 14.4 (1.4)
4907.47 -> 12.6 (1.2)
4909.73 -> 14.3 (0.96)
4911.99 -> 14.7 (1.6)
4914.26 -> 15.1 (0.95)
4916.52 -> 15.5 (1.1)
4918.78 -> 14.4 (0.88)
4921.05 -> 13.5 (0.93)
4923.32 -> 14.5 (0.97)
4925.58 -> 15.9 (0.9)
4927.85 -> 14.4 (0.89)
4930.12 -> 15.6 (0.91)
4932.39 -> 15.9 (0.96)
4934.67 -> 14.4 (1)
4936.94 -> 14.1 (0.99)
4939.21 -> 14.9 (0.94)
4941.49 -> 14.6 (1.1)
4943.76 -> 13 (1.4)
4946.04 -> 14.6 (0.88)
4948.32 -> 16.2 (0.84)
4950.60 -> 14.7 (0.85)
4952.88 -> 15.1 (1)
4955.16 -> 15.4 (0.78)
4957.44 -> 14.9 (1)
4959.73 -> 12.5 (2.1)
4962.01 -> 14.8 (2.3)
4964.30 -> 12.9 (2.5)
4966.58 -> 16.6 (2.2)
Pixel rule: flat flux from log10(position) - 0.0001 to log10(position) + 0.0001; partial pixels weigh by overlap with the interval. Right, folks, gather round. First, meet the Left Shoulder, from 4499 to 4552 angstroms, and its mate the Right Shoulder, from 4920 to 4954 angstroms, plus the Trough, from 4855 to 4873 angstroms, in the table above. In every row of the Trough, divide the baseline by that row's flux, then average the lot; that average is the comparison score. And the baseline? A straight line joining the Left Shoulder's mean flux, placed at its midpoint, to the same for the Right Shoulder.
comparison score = 1.20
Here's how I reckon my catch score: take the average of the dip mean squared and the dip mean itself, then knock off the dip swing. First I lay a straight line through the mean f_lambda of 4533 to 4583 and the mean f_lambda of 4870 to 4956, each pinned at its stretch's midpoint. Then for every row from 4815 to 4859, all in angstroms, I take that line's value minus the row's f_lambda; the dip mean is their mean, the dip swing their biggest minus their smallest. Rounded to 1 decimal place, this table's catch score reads -7.9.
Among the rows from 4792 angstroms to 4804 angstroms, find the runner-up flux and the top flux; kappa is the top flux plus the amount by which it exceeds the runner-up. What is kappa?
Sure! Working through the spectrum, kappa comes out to 17.1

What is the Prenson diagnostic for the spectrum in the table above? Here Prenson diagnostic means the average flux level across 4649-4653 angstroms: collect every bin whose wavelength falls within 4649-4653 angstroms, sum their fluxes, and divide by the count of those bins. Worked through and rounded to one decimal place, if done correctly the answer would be 14.2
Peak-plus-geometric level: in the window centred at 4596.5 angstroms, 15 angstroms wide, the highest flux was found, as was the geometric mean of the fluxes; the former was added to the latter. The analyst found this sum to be 30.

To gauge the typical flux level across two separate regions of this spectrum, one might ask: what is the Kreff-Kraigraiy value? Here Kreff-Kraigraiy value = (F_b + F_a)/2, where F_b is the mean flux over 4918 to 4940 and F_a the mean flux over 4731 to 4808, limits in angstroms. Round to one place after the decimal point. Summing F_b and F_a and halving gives 14.6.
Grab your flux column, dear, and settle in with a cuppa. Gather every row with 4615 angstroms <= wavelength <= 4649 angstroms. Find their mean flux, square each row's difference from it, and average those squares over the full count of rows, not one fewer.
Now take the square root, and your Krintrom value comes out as 1.2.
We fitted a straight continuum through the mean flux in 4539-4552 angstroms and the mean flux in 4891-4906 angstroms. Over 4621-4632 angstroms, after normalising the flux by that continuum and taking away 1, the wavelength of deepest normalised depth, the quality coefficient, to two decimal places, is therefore 4622.30 angstroms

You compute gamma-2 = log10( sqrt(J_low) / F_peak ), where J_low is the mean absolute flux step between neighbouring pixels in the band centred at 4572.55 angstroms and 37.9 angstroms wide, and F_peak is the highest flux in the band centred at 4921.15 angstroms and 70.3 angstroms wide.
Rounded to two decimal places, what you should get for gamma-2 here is -1.26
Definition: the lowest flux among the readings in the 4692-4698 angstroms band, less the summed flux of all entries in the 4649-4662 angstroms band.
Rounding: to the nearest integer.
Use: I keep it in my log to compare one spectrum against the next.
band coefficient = -72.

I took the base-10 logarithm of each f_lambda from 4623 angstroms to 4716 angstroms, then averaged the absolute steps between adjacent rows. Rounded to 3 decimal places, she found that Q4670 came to 0.034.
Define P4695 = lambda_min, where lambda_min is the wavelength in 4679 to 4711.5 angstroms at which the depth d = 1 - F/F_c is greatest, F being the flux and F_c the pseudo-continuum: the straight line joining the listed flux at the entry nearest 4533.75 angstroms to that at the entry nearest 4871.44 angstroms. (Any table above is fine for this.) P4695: 4708.23 angstroms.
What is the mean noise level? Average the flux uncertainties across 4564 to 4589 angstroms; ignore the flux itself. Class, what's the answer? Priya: 0.99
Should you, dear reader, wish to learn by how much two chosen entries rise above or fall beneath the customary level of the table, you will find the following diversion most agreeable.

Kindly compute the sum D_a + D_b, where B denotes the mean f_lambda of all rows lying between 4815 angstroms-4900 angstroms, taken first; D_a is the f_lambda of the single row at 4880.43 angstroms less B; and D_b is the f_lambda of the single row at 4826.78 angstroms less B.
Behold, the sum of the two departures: 5.5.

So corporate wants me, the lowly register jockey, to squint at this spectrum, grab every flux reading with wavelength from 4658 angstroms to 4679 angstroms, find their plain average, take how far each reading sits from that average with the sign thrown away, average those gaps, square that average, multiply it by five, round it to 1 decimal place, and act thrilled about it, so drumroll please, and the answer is 2.6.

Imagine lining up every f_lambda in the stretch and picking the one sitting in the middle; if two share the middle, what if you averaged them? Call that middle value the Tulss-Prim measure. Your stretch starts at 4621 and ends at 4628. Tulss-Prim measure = 14.0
